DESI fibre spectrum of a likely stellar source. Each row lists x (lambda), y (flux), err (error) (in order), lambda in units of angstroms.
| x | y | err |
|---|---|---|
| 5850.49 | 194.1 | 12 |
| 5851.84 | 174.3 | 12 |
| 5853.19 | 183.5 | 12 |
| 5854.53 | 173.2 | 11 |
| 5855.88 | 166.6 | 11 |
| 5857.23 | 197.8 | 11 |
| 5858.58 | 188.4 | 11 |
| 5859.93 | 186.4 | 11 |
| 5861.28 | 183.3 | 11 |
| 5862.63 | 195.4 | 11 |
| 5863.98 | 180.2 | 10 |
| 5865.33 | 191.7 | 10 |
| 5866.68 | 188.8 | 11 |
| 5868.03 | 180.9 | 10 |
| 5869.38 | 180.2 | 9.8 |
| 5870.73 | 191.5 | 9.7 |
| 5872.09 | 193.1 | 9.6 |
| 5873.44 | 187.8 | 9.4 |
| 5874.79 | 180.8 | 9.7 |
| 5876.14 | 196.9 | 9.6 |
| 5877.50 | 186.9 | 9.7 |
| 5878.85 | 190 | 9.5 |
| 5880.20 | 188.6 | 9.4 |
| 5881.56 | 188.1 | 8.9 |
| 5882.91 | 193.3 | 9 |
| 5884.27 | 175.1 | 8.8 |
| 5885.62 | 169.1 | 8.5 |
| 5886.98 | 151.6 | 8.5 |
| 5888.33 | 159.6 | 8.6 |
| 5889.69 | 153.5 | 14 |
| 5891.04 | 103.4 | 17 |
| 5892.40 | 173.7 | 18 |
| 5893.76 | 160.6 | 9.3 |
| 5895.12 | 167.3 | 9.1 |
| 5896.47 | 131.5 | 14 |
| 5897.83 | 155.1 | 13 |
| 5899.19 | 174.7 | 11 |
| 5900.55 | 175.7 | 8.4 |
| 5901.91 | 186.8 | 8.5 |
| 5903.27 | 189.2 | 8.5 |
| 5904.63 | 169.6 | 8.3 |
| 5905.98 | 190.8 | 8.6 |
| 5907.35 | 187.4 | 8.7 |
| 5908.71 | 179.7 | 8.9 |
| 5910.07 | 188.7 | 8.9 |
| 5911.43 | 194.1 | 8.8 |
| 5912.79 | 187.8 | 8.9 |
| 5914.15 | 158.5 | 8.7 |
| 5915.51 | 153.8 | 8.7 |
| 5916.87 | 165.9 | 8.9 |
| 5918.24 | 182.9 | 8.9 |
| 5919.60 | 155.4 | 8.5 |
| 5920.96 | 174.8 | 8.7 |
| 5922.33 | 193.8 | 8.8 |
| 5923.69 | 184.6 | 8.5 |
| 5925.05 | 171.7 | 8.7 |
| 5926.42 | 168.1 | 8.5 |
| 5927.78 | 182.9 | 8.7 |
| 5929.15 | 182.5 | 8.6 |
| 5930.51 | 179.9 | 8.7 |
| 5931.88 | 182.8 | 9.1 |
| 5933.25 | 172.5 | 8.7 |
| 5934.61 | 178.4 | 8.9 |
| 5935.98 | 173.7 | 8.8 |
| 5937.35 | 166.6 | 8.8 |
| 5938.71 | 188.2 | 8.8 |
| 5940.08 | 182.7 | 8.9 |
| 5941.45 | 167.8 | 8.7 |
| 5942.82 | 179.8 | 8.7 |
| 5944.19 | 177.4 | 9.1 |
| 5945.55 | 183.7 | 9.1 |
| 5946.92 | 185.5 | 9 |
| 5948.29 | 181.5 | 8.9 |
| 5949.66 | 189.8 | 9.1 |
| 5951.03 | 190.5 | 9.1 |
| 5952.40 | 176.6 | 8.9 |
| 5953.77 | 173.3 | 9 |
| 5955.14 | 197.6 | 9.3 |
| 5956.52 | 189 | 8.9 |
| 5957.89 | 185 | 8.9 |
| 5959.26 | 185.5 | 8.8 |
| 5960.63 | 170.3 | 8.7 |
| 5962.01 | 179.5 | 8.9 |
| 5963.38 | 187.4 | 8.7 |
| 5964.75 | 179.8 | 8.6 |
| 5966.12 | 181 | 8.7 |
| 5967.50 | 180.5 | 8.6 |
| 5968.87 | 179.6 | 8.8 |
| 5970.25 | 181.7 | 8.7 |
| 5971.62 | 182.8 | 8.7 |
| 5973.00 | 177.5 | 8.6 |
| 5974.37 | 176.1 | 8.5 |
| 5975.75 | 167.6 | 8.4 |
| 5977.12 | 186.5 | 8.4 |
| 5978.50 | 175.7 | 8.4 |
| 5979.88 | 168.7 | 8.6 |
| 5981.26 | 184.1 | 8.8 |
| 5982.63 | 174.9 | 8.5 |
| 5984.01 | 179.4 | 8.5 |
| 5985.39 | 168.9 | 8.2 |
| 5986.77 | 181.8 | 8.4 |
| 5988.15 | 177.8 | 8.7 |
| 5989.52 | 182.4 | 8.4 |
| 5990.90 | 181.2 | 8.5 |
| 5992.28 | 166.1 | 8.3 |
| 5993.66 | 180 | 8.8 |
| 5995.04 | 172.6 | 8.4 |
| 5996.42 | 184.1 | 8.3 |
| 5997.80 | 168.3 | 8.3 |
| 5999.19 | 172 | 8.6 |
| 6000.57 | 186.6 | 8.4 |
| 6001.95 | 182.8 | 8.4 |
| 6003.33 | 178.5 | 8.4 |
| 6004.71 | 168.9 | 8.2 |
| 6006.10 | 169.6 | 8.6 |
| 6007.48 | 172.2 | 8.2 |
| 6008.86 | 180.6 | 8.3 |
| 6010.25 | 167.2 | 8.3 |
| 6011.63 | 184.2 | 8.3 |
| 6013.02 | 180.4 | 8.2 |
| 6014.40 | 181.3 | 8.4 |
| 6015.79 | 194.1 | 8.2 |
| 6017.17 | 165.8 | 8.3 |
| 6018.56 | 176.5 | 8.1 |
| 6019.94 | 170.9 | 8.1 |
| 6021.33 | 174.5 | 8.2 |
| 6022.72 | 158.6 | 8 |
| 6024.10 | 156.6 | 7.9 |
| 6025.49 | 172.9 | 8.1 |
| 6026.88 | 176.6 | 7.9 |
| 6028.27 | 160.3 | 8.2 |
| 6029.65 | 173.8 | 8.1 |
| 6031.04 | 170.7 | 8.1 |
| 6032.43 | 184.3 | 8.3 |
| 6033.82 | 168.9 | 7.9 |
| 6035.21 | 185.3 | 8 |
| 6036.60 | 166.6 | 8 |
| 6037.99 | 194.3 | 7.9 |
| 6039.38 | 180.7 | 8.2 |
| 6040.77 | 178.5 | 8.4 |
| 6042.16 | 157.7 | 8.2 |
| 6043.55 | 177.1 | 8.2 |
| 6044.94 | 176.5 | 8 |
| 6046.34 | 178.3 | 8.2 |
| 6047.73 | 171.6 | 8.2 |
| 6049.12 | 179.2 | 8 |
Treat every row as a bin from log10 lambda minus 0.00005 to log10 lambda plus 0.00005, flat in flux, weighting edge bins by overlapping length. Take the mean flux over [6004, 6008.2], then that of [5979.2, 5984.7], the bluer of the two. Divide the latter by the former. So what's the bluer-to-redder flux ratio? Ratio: 1.04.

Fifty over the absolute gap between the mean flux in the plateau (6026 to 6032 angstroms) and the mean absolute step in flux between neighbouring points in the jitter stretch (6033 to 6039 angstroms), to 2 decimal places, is 0.33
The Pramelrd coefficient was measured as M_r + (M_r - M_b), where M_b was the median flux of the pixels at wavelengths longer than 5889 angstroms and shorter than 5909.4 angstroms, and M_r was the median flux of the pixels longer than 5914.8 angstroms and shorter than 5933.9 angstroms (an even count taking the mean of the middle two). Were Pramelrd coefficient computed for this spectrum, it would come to 181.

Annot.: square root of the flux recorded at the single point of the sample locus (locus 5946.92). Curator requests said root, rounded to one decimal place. 13.6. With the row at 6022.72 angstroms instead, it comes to 12.6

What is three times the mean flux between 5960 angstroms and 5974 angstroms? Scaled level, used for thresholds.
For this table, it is 540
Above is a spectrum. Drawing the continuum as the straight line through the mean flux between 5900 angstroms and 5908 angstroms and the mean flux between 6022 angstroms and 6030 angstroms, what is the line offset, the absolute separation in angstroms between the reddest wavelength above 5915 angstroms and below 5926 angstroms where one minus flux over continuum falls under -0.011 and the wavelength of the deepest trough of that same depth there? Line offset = 8.2 angstroms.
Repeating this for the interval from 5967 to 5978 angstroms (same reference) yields 1.4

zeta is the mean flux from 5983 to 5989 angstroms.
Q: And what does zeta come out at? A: 177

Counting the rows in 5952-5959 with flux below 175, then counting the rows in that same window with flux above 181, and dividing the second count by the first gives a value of 3.0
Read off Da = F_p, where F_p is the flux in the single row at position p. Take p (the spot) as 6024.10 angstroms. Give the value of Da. 156.6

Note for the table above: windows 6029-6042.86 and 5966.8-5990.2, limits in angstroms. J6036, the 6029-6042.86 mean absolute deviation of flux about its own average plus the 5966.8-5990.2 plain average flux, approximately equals 187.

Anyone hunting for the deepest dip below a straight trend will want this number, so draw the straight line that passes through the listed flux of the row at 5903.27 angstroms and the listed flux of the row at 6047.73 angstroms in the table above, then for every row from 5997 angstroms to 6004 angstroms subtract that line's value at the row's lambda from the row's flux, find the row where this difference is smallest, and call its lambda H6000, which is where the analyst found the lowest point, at 5997.80 angstroms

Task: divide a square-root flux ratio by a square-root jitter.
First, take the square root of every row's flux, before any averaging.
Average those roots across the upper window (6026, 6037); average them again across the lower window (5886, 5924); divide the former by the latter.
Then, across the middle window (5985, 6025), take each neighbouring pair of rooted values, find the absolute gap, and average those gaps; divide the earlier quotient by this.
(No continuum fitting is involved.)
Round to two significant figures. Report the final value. 3.0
